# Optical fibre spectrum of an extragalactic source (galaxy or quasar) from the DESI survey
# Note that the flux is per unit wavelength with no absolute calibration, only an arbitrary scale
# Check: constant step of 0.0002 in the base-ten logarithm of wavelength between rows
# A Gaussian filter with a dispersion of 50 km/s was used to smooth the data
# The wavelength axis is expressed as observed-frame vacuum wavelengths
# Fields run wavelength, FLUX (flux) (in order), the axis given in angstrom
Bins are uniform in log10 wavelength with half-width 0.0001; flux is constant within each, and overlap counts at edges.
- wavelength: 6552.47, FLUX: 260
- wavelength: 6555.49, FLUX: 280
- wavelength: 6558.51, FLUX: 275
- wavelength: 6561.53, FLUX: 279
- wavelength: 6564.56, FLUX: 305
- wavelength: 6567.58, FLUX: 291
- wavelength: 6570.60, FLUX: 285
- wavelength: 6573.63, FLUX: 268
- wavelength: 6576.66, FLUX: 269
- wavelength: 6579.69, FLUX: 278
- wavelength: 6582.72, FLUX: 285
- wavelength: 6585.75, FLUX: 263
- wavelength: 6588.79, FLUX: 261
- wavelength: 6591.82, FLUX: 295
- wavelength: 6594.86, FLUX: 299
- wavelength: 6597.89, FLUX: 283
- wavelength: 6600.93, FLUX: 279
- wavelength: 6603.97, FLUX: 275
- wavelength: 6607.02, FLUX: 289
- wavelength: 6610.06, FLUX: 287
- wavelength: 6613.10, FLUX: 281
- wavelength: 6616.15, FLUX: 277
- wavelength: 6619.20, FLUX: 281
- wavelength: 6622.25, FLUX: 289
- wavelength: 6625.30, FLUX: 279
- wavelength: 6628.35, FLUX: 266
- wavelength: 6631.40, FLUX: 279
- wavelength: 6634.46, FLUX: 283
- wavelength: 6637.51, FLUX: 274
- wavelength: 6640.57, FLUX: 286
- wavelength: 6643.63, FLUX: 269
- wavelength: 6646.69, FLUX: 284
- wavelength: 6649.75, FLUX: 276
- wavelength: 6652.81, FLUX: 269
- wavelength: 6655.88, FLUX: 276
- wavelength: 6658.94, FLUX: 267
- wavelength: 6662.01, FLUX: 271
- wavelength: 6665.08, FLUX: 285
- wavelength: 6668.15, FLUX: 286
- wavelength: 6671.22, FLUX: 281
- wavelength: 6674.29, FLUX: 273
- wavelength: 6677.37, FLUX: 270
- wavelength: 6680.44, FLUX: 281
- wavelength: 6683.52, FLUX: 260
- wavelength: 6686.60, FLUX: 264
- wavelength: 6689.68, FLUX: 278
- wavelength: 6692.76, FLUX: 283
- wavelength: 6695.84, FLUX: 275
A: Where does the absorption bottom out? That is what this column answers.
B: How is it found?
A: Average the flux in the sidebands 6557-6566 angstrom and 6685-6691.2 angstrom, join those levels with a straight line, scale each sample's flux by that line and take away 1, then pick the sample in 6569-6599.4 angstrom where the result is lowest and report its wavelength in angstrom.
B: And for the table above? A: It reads 6588.79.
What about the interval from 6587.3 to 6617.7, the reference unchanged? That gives 6588.79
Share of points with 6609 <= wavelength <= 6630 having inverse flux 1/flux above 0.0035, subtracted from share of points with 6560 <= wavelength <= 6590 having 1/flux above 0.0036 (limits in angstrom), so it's -0.31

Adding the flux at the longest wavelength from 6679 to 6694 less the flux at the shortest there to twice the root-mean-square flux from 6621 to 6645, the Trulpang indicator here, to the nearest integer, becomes 558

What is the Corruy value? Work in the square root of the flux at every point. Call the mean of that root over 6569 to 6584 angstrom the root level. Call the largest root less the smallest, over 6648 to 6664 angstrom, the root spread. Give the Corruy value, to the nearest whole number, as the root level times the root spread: 5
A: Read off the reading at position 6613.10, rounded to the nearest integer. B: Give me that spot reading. 281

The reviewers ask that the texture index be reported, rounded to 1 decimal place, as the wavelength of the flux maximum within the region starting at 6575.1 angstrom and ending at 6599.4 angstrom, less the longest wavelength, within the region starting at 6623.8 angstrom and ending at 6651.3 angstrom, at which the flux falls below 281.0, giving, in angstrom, -54.9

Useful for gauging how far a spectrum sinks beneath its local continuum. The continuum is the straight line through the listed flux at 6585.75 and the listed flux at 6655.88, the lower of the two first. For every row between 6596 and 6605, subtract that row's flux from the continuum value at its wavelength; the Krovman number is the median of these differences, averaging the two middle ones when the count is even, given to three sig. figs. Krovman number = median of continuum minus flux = -13.2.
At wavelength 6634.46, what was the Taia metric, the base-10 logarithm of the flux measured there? 2.45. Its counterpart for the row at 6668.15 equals 2.46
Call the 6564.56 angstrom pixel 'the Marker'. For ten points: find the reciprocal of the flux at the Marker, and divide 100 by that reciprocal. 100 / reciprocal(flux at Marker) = 30500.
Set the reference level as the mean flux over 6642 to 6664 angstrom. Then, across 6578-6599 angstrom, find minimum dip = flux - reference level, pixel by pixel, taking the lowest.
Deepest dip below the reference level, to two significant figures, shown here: -12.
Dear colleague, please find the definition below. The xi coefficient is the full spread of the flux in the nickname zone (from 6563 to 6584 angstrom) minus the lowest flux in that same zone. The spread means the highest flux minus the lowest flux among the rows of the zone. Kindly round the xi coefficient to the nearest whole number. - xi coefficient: -231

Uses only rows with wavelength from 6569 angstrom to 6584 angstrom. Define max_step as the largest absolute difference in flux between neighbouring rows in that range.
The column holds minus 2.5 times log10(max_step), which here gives -3.08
